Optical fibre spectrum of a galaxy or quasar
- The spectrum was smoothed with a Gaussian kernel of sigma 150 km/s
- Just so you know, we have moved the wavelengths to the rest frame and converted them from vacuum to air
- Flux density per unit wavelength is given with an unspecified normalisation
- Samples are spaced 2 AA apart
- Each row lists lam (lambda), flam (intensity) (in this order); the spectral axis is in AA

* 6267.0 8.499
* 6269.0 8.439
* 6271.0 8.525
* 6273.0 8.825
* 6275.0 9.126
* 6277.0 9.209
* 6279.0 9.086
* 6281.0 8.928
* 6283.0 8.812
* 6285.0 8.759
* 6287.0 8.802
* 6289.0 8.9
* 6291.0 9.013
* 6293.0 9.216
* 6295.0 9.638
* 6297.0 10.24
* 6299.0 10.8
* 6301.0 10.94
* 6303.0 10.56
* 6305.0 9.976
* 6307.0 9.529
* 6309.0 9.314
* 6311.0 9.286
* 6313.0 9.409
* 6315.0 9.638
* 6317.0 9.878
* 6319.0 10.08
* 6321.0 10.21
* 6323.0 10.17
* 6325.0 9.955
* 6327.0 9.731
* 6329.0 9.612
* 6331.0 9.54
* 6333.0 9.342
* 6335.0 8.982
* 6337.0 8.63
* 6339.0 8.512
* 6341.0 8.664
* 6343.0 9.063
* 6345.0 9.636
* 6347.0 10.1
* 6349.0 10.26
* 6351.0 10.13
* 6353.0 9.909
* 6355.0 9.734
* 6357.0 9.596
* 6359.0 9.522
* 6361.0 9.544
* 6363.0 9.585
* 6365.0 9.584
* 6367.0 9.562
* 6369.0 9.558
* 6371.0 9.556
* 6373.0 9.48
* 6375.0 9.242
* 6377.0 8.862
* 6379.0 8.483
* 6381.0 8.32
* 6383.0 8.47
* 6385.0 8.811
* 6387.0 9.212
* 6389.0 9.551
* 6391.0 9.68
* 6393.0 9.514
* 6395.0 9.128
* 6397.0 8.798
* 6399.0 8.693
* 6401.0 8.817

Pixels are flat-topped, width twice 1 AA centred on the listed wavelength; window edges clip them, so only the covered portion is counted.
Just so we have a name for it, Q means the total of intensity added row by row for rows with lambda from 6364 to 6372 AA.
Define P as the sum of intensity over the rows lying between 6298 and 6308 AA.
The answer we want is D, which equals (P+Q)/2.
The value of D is 45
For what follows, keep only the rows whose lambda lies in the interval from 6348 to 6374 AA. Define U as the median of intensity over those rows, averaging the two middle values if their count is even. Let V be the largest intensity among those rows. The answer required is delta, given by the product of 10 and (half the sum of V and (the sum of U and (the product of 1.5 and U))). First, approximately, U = 9.58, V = 10.26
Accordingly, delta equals 171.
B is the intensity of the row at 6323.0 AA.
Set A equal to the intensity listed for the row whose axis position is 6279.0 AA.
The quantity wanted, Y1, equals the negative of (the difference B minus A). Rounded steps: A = 9.086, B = 10.17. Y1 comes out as -1.1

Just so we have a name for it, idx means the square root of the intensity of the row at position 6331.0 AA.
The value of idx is 3.09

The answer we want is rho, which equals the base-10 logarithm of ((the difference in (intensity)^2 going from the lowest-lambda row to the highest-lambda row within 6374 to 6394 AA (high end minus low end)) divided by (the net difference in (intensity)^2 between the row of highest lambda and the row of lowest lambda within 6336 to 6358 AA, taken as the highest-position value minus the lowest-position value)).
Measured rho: -0.5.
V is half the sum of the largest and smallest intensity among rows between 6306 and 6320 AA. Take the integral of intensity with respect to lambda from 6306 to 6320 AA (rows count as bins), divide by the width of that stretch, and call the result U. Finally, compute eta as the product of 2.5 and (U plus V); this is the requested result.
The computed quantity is 48.2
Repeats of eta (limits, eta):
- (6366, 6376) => 47.2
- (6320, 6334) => 48.9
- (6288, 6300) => 48.7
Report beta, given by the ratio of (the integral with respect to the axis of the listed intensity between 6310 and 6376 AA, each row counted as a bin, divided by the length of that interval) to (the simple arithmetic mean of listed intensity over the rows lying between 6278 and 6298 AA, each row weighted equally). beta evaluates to 1.05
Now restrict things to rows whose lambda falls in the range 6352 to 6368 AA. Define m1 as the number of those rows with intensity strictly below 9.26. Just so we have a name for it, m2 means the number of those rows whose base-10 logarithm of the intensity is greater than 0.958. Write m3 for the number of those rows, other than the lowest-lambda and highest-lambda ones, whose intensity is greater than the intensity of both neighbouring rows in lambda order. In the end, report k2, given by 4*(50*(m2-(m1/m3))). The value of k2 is 1600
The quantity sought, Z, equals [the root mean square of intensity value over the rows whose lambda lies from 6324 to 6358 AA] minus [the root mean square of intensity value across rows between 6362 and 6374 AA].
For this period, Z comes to 0.0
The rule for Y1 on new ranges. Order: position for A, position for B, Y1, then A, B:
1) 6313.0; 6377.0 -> 0.5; 9.409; 8.862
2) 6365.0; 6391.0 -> -0.1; 9.584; 9.68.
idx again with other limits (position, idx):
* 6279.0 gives 3.01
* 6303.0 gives 3.25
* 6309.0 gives 3.05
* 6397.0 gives 2.97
